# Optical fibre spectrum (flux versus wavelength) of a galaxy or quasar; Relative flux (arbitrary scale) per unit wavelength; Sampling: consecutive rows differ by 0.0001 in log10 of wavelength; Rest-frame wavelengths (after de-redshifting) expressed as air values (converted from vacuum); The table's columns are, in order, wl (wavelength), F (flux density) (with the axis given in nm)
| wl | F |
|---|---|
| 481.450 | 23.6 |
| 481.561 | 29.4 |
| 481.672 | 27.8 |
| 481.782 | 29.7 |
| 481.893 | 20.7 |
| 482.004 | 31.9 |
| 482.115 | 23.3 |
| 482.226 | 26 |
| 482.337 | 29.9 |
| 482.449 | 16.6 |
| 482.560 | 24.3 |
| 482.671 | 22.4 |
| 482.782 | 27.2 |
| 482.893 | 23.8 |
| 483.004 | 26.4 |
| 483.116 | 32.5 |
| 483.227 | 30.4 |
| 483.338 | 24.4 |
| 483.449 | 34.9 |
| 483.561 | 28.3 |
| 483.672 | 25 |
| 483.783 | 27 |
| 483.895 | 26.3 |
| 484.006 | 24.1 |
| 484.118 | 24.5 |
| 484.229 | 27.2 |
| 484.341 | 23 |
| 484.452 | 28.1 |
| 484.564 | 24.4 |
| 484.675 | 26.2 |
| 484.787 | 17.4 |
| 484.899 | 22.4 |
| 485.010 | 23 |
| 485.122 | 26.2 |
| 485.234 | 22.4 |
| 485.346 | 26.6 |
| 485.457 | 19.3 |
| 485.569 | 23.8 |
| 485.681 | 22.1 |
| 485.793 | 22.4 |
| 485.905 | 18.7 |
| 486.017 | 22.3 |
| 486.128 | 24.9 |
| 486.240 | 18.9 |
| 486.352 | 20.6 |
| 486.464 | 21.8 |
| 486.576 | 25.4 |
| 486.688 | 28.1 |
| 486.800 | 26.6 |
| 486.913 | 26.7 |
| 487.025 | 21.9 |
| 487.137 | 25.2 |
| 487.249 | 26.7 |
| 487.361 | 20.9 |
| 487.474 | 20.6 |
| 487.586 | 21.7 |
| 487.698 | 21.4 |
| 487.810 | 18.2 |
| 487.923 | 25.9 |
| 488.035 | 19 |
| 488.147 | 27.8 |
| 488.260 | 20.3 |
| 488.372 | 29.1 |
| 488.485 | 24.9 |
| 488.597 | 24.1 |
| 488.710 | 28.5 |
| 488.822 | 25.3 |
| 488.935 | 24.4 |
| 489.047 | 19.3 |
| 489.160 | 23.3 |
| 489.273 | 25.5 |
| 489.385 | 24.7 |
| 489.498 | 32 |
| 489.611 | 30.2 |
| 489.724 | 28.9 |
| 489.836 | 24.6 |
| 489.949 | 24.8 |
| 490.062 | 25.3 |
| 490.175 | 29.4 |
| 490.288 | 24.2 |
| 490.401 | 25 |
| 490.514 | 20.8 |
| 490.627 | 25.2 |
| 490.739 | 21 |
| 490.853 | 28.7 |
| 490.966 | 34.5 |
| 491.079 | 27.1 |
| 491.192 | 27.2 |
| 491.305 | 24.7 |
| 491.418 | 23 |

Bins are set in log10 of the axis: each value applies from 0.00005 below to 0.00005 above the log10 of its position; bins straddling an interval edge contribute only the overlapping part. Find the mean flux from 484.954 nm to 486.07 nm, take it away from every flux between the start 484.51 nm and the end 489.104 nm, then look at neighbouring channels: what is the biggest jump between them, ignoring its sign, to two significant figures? 8.8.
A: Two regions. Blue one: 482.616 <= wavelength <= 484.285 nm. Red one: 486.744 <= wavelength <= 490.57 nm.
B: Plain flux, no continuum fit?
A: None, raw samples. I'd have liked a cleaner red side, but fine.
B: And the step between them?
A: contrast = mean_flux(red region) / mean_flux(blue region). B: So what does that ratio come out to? 0.91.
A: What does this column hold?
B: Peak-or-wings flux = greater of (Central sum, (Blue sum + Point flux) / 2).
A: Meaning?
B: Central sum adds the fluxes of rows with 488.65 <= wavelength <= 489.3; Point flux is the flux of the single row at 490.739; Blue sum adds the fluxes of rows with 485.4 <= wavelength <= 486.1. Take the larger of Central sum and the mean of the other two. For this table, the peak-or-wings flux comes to 146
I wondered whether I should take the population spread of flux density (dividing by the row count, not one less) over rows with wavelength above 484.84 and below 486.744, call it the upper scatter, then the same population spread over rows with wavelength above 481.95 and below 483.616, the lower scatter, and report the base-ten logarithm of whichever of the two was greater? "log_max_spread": 0.66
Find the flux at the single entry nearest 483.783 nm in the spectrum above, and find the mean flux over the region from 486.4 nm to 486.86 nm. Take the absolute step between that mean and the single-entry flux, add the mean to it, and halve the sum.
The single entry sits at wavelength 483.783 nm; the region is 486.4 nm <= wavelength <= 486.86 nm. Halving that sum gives 13.5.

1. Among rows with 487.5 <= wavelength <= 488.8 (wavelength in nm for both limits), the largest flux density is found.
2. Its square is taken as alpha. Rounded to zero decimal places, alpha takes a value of 847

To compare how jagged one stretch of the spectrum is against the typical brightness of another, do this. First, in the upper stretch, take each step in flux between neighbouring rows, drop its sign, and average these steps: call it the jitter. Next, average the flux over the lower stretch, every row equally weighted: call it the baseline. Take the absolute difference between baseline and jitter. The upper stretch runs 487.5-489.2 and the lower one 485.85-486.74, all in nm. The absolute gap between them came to 17.9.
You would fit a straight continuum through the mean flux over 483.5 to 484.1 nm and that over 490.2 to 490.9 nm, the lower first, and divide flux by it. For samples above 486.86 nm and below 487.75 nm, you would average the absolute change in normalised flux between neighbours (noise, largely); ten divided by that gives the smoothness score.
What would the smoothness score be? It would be 103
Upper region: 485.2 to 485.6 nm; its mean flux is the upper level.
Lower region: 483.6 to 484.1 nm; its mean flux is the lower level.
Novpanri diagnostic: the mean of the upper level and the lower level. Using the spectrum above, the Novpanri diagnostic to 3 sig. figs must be 24.3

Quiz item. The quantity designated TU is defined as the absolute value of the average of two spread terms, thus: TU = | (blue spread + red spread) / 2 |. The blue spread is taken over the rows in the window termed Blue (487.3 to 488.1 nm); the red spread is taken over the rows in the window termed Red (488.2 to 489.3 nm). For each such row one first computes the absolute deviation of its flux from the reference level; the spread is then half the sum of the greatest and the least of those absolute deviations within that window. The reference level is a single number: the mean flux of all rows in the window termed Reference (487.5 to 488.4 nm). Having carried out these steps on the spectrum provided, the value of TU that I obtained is 3.1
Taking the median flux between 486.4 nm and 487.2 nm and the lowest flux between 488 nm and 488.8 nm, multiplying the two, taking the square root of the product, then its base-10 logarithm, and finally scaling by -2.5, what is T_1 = -3.35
